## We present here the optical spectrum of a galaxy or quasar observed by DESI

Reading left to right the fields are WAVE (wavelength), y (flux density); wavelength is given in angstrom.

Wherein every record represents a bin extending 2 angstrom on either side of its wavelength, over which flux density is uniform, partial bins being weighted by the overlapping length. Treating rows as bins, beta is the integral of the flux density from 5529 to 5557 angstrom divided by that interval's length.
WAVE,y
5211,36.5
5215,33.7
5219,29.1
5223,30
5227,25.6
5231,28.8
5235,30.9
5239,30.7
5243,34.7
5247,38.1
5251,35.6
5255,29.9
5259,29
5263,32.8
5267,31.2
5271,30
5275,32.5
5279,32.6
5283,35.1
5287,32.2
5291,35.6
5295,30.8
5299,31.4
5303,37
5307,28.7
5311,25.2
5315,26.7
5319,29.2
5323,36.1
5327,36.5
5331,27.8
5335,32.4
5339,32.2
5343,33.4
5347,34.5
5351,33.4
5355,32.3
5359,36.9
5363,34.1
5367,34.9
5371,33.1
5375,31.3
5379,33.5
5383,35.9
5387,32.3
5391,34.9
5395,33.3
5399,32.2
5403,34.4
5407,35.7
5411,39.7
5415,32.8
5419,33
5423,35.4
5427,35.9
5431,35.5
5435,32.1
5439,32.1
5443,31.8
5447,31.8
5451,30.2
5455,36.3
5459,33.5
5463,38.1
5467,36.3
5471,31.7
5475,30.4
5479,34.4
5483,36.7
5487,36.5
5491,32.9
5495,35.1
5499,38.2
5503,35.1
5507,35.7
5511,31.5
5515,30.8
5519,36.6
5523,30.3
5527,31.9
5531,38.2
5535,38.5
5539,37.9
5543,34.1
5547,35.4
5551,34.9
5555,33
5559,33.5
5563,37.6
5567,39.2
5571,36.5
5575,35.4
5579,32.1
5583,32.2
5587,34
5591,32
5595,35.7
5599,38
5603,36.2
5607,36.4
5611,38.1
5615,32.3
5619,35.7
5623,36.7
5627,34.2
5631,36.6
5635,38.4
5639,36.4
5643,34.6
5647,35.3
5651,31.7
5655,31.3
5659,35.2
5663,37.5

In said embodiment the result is 36.0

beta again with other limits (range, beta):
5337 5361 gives 33.8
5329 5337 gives 30.1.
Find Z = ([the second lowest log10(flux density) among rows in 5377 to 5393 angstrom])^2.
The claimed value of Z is 2.33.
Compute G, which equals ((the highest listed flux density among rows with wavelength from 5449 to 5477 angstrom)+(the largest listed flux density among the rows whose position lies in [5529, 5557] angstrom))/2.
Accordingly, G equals 38.3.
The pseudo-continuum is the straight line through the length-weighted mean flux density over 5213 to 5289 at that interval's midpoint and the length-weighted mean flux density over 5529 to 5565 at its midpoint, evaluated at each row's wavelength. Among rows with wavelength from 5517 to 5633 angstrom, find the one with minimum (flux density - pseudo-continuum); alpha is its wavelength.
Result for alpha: 5523 angstrom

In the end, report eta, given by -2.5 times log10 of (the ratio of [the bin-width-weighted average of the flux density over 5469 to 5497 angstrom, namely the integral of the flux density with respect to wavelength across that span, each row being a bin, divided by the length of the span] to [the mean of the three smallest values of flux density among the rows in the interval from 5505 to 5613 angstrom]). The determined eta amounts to -0.104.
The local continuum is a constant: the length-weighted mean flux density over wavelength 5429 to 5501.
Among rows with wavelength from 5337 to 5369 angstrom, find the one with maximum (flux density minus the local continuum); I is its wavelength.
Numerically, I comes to 5359 angstrom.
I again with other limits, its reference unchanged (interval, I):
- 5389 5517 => 5411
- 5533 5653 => 5567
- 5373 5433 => 5411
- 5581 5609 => 5599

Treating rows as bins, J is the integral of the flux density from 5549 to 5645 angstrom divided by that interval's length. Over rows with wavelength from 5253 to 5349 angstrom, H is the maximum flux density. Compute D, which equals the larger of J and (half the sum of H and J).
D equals 36.2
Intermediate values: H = 37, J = 35.4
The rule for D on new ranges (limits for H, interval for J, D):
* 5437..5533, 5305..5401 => 35.4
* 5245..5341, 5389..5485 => 36.1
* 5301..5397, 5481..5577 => 36.1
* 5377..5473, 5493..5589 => 37.3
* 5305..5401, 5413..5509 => 35.6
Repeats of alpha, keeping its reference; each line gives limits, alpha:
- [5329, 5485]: 5331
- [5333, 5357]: 5355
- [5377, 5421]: 5399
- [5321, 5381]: 5331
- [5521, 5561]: 5523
